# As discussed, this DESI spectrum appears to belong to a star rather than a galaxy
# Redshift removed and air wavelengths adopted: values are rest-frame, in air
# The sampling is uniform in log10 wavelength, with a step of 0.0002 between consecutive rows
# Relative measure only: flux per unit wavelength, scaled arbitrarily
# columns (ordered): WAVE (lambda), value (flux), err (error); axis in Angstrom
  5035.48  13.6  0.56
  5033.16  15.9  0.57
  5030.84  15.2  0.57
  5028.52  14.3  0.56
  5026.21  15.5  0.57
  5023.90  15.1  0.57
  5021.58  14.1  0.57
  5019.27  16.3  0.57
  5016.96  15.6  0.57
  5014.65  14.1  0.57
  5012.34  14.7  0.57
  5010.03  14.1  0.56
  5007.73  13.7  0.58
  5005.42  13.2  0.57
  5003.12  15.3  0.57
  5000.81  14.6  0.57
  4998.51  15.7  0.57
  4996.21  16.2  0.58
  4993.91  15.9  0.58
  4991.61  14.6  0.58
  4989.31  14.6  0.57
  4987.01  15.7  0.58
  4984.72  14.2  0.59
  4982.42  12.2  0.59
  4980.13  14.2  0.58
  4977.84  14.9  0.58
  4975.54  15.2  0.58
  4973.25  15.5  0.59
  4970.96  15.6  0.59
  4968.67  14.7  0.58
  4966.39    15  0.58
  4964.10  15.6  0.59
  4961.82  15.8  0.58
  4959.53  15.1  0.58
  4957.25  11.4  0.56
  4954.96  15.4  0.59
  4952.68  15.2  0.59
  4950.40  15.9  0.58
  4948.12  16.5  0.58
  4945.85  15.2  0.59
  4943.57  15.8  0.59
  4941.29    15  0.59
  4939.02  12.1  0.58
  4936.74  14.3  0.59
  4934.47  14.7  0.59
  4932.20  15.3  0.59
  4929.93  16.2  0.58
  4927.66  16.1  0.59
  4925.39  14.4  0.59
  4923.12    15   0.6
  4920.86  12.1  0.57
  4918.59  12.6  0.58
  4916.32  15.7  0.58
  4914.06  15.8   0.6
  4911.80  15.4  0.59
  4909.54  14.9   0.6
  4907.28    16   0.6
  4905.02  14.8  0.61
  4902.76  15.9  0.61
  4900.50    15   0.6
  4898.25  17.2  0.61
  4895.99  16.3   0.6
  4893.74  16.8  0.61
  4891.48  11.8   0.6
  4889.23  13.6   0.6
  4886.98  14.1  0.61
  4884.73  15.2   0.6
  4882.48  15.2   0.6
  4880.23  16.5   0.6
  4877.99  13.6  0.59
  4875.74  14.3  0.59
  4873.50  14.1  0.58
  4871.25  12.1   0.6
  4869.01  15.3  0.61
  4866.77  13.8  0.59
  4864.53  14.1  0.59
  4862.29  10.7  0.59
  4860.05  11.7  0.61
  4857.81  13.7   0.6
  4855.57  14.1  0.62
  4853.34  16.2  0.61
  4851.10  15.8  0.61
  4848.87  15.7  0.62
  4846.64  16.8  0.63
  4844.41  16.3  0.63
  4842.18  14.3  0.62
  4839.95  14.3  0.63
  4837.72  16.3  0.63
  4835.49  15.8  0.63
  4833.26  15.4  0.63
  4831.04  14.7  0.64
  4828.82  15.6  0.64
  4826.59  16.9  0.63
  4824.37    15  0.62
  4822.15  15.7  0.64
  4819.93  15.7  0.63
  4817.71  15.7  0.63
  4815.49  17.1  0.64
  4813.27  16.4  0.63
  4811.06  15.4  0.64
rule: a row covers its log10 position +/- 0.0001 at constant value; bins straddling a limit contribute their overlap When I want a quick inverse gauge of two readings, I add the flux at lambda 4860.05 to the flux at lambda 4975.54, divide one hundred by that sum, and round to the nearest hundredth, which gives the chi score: 3.72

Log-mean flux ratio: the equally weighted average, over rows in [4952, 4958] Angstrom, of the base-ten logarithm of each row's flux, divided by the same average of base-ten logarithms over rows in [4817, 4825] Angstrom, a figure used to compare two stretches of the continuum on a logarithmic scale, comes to 0.96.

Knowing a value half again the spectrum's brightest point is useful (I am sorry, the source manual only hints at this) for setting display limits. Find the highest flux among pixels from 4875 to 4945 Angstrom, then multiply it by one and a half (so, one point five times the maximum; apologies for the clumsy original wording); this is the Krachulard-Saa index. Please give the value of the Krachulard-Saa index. 25.8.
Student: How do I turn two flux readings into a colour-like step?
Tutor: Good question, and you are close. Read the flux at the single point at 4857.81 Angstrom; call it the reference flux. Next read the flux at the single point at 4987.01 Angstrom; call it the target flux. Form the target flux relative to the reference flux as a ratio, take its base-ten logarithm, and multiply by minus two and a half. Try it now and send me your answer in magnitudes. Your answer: -0.15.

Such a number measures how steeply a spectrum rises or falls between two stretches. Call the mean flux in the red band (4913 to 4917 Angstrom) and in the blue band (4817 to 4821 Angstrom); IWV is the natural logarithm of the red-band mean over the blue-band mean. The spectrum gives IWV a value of 0.00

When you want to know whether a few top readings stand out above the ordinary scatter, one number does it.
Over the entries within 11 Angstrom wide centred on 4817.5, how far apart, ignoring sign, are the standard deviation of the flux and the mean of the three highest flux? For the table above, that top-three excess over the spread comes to 15.8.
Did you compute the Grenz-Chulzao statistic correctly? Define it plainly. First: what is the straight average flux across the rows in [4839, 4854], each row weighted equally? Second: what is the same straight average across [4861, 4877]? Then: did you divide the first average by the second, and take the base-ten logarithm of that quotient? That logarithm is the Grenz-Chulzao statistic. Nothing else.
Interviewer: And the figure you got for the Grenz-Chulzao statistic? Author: 0.06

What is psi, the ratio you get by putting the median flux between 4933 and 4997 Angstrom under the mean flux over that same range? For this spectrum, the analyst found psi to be 0.98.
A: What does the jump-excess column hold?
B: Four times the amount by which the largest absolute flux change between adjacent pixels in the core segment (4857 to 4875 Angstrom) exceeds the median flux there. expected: -41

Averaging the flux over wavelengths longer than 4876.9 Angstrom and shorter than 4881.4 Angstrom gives 15.1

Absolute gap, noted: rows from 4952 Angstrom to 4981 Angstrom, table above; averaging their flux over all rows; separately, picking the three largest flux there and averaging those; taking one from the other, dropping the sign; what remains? 0.77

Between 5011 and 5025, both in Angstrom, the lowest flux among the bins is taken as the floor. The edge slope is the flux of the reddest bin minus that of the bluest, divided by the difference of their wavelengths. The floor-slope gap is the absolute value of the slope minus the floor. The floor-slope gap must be 14.07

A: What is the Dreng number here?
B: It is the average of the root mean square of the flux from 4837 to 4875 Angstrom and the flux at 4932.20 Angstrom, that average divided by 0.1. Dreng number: 149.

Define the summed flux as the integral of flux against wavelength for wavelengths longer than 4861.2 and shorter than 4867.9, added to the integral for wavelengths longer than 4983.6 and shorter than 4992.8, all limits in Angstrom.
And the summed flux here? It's 222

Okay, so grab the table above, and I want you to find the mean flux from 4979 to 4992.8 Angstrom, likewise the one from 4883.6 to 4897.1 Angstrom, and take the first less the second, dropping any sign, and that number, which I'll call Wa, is 0.38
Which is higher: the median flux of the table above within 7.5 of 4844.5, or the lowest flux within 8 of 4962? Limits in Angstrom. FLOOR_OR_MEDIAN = 15.8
